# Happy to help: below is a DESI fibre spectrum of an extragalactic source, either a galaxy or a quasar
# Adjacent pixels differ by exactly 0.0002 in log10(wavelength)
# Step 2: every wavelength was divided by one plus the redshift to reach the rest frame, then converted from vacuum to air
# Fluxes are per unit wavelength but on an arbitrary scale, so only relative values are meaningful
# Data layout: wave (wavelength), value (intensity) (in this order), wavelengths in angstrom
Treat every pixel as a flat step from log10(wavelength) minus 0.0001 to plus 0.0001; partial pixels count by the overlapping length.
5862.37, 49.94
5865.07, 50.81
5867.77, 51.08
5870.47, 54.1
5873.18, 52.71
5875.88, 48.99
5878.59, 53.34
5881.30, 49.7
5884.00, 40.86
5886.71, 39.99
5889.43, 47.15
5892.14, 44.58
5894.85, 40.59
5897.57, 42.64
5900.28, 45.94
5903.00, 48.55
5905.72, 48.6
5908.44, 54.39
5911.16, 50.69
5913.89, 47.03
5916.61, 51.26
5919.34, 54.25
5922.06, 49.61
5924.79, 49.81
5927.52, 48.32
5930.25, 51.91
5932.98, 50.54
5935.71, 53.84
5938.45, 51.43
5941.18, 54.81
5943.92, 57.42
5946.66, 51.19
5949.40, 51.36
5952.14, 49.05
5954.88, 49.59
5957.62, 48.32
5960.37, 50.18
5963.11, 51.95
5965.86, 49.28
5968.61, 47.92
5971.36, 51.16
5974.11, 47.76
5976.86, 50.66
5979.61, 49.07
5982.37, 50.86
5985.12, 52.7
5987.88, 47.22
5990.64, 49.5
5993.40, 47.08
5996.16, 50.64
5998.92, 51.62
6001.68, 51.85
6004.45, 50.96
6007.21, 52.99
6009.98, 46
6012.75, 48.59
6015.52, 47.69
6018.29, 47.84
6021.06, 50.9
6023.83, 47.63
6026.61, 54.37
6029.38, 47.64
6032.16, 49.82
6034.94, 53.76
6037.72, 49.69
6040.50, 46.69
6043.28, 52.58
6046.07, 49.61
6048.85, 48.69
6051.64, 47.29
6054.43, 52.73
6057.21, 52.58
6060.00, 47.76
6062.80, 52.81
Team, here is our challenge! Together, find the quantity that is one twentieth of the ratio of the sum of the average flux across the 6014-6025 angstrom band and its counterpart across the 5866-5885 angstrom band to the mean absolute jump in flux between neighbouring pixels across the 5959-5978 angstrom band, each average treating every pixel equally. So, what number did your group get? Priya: 1.9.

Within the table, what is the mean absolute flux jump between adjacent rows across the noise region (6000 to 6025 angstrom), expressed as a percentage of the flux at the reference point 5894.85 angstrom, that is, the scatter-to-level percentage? 6.1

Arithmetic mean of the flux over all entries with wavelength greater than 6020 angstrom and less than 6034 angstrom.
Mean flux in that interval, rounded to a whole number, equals 50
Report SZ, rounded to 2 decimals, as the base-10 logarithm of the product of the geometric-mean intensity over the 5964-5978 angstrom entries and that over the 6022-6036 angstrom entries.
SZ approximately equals 3.40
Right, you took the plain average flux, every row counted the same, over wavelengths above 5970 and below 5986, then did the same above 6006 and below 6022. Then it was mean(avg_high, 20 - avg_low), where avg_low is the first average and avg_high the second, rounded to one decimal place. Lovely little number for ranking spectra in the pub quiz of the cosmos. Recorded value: 9.3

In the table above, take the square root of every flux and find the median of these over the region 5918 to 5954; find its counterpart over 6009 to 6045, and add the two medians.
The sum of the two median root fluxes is 14.1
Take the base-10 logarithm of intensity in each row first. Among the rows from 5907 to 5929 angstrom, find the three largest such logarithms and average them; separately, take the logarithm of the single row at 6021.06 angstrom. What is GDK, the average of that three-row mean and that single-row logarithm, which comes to 1.72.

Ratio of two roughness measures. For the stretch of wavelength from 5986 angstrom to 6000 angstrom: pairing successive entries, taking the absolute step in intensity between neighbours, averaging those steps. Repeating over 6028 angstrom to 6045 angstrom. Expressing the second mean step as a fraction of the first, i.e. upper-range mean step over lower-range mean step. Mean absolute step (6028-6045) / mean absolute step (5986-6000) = 1.7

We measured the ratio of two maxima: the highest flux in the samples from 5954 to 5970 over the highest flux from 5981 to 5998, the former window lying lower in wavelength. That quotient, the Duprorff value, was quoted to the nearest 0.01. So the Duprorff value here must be 0.99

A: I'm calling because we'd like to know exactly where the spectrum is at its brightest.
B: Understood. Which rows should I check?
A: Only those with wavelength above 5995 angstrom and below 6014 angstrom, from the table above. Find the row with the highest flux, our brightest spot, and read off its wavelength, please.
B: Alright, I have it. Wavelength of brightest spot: 6007.21 angstrom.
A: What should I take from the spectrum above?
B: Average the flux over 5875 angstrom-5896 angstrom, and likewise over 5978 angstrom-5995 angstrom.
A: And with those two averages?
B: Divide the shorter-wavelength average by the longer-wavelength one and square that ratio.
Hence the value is 0.85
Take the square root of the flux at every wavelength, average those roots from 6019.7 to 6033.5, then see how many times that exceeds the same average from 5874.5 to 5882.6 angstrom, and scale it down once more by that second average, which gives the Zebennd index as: 0.140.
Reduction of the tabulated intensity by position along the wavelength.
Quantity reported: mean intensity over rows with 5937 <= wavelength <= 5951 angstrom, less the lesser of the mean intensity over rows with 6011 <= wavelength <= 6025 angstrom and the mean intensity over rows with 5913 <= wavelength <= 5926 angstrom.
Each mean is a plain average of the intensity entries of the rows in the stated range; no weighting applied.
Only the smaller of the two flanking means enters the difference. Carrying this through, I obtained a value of 4.7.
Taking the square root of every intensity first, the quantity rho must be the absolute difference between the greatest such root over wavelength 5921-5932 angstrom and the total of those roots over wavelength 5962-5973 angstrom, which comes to 21.1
